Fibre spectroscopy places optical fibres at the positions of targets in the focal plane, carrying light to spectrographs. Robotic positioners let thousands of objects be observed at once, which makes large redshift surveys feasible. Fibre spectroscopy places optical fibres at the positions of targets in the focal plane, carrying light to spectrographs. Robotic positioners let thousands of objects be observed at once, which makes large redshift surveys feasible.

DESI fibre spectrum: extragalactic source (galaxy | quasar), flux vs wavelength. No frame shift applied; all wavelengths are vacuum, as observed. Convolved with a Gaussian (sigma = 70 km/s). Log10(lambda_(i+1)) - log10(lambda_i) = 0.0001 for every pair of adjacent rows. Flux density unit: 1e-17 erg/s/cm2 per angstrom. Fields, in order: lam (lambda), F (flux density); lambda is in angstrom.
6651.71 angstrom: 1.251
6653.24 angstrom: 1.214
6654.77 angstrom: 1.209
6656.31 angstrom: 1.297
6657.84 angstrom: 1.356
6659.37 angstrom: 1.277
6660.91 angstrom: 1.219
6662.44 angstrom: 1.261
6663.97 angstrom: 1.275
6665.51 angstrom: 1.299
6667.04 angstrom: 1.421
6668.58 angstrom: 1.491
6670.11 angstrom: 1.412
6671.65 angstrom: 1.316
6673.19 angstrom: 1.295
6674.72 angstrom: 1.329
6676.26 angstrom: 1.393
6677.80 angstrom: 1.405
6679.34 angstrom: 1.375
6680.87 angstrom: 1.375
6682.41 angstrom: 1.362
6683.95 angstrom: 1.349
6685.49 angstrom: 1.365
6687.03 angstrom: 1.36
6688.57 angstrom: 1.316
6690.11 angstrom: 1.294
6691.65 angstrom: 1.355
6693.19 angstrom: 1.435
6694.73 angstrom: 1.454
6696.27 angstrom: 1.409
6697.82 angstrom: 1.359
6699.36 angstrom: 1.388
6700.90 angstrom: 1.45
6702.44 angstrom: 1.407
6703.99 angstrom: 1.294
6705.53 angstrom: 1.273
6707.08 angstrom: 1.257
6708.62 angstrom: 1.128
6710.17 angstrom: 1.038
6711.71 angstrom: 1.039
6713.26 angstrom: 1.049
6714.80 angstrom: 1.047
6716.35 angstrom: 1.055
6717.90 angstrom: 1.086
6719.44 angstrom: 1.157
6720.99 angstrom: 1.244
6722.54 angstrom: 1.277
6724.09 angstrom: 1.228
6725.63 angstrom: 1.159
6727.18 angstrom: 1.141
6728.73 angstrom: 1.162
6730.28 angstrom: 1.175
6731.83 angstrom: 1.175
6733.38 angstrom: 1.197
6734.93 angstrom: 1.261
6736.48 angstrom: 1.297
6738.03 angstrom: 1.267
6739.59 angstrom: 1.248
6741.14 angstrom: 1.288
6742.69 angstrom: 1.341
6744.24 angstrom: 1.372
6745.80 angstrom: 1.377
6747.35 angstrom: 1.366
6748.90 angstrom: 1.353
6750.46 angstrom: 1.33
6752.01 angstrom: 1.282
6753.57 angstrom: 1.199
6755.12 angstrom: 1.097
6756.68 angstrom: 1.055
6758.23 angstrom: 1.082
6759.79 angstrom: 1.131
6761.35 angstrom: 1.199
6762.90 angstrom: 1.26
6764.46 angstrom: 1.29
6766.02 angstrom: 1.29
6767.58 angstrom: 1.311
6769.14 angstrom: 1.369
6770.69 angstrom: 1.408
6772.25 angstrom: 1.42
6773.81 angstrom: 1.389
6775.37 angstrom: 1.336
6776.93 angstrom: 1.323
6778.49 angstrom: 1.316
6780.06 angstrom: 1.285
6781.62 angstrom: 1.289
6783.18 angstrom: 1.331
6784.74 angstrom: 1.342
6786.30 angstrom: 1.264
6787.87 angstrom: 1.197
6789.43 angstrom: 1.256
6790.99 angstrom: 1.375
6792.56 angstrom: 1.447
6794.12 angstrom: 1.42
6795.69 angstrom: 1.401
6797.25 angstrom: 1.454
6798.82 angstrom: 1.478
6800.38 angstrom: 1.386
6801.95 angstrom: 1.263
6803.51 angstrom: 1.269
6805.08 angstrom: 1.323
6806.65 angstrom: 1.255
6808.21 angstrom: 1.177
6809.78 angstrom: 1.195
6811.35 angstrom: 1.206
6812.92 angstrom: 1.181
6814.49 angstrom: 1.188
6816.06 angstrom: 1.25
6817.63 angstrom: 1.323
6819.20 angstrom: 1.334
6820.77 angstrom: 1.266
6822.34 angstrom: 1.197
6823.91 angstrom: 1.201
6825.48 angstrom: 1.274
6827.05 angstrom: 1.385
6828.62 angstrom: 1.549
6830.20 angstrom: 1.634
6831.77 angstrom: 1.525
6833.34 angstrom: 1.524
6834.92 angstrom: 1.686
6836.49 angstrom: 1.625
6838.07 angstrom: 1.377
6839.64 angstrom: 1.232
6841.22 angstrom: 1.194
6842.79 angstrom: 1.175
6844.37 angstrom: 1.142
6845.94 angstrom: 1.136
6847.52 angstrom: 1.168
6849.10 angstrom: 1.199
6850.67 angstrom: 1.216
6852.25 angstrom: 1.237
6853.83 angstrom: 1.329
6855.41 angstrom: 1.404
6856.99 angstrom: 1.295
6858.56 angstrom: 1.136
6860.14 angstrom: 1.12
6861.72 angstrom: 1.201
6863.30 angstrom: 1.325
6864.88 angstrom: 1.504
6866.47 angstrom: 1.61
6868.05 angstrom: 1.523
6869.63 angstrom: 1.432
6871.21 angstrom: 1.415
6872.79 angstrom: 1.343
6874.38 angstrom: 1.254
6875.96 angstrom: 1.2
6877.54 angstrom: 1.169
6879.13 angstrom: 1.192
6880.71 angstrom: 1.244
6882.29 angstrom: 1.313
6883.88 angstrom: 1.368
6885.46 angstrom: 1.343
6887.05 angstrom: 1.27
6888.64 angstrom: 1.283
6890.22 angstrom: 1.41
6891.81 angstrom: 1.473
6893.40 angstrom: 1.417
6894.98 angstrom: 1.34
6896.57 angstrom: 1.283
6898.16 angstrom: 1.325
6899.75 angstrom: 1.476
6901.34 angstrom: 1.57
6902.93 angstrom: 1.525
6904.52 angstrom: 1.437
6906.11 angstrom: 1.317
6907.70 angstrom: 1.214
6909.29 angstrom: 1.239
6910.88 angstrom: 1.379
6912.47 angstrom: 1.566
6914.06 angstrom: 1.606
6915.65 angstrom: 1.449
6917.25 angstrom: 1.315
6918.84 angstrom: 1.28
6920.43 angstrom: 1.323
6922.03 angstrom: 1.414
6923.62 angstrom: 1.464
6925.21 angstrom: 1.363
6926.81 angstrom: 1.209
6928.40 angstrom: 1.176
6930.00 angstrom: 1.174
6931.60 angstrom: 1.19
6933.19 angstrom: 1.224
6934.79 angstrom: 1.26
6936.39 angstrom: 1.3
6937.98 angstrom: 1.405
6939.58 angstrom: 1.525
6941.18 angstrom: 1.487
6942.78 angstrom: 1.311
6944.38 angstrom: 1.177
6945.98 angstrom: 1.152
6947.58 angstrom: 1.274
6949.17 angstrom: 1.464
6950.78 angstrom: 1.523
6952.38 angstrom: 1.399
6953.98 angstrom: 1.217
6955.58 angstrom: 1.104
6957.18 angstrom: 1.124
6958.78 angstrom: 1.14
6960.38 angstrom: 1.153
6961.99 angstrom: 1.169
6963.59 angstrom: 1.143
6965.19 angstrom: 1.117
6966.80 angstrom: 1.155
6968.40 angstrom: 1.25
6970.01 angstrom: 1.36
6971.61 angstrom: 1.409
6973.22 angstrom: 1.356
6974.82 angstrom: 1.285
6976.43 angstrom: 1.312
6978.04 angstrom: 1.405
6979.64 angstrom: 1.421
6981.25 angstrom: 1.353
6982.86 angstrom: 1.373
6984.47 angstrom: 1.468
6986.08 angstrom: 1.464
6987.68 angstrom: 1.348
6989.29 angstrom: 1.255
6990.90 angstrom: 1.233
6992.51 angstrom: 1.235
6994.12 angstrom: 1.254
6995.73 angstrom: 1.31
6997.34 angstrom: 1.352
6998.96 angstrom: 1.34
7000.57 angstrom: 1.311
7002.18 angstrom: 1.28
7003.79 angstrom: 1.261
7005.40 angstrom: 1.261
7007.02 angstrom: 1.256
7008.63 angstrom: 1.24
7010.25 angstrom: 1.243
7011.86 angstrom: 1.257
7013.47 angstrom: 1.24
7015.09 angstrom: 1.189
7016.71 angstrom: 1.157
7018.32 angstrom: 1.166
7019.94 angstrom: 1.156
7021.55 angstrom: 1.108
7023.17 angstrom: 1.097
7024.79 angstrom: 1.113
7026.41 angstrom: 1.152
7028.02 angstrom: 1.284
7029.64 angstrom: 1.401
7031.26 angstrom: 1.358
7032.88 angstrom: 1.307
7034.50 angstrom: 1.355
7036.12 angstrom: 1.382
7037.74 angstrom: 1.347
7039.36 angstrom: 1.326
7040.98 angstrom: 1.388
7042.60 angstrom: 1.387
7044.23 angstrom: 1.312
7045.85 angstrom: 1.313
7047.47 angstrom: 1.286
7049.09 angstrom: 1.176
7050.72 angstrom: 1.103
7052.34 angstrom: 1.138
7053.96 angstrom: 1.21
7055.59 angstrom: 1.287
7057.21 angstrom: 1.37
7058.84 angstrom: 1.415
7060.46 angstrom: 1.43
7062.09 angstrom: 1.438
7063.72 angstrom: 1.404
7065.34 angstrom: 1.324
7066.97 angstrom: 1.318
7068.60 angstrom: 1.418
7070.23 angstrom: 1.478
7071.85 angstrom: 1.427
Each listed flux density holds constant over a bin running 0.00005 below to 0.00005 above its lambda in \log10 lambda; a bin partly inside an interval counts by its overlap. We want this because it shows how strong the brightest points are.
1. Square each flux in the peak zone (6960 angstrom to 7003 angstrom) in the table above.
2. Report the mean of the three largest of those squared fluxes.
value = 2.11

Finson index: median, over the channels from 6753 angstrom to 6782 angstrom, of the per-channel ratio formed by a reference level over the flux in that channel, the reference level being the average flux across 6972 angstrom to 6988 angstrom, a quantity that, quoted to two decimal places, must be 1.07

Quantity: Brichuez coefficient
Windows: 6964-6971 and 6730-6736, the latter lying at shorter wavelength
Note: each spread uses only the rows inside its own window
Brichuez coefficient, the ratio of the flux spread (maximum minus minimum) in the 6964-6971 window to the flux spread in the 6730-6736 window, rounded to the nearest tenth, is 2.8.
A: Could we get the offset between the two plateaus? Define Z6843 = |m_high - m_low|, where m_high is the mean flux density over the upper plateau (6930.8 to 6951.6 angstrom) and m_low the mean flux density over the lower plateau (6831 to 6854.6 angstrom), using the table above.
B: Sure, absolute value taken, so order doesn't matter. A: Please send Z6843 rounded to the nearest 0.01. 0.01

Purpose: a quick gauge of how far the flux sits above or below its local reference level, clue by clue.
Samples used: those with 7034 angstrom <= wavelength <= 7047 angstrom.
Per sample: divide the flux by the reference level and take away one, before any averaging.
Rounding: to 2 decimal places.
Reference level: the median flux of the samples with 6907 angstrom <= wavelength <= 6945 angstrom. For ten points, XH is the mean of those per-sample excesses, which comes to 0.03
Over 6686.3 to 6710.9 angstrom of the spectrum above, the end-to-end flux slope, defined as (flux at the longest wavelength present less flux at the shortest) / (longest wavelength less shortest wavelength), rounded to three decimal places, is -0.014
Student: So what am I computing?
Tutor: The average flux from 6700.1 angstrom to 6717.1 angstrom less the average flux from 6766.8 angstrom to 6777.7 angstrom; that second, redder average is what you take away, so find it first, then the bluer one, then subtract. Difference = -0.18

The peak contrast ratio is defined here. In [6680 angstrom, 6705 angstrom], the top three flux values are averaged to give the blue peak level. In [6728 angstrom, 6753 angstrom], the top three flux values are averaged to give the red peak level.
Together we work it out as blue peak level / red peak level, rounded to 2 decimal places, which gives 1.05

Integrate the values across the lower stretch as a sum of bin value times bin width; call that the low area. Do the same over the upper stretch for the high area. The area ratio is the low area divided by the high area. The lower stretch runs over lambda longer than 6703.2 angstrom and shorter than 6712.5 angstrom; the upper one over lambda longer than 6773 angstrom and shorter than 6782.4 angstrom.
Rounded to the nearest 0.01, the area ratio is 0.88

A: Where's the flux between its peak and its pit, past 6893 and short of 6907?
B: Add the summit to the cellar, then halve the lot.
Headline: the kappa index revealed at 1.43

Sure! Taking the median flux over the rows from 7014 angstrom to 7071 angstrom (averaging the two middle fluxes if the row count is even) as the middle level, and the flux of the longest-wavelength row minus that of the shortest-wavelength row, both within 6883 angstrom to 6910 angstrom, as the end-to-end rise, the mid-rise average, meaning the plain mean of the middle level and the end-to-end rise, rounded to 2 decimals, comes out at 0.59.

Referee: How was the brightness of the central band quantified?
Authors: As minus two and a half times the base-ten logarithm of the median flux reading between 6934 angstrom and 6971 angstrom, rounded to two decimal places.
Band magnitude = -0.24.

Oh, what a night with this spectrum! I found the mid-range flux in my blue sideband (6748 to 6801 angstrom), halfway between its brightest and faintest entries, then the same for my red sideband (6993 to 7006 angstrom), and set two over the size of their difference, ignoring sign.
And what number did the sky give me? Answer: 55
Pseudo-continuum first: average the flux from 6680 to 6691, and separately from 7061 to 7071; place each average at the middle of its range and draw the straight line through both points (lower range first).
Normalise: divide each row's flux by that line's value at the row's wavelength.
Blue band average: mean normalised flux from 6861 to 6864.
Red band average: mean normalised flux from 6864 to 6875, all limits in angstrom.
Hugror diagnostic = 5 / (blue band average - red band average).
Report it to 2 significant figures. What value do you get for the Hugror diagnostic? -39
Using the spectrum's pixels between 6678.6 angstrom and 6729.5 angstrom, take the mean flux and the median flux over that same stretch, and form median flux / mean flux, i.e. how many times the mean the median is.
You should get 1.024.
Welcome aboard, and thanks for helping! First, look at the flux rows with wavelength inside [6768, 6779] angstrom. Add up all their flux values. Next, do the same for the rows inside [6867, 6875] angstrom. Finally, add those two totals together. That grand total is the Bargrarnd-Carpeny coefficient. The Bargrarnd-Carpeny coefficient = 17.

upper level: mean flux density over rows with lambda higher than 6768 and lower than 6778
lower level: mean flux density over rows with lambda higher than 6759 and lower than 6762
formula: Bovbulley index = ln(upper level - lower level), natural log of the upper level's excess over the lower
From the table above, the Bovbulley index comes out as -1.6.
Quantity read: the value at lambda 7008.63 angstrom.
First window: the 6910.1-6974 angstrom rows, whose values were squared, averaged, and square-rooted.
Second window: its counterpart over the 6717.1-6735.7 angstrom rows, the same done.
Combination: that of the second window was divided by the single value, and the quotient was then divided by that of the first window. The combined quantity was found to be 0.73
